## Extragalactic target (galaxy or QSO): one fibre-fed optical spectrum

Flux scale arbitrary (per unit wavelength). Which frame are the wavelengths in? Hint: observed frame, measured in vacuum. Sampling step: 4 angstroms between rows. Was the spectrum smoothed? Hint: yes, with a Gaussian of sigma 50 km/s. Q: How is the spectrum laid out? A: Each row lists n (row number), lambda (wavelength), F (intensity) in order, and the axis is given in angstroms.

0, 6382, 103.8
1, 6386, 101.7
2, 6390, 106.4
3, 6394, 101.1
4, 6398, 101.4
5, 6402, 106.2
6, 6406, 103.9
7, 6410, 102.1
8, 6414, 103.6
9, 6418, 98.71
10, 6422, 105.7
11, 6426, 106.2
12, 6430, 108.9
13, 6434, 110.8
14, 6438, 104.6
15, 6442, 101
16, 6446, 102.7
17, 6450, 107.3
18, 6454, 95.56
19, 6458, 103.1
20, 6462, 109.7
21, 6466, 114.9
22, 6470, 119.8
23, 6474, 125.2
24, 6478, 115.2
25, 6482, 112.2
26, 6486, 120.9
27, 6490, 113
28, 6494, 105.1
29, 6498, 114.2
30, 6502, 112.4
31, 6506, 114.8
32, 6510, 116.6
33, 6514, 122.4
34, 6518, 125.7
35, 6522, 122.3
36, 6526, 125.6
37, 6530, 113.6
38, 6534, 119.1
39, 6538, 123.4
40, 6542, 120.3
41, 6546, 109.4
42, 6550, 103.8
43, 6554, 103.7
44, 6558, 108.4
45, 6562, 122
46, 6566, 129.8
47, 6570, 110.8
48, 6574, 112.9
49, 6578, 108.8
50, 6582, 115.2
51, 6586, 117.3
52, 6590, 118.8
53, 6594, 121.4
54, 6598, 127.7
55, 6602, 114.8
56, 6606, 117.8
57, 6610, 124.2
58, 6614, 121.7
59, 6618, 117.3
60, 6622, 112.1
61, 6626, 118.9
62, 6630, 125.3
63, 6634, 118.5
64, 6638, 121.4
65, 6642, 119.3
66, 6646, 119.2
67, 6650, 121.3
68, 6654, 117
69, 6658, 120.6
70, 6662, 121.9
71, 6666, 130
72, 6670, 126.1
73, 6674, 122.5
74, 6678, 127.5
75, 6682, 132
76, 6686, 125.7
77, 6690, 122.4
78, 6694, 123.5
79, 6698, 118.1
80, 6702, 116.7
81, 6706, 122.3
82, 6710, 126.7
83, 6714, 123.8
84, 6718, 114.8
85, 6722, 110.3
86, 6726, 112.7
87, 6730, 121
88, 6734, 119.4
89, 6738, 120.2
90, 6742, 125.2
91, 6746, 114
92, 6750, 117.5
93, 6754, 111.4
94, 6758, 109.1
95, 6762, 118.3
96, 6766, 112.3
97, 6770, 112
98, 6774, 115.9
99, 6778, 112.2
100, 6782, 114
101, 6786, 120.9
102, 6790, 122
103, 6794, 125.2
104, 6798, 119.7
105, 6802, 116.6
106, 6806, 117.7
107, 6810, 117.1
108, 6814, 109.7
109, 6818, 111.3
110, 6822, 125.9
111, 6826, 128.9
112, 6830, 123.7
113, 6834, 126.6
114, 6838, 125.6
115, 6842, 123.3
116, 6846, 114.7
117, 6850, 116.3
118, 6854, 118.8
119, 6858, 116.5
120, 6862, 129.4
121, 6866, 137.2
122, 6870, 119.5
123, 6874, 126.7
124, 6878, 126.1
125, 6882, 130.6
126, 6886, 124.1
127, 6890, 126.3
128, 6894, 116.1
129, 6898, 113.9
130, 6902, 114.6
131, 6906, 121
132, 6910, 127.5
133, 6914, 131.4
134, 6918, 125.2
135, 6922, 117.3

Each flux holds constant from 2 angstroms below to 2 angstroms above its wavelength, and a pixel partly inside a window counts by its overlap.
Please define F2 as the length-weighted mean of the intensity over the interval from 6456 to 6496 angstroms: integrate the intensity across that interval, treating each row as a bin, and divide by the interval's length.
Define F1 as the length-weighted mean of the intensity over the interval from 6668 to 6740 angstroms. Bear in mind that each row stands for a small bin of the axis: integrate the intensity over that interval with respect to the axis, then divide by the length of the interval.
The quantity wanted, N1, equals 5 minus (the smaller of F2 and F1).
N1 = -108.9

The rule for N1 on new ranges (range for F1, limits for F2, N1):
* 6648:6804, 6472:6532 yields -112.3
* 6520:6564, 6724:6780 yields -110.6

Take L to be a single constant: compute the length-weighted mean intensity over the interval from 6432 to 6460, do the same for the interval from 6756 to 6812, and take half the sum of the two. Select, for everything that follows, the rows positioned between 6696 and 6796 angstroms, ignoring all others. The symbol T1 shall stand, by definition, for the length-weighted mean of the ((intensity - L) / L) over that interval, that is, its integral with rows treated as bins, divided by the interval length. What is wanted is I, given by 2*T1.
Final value 0.13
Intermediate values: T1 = 0.067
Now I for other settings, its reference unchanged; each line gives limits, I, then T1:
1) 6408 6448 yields -0.10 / -0.052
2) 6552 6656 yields 0.14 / 0.071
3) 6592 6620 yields 0.19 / 0.096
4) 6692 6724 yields 0.17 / 0.085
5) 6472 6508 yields 0.08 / 0.042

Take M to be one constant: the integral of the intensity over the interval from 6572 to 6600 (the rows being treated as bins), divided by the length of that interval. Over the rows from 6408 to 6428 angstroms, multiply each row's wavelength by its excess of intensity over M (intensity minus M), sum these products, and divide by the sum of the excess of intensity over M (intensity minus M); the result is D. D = 6417.4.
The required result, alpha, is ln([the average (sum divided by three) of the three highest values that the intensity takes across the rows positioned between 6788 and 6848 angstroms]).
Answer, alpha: 4.85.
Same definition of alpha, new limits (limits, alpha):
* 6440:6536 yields 4.83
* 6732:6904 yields 4.89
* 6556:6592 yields 4.82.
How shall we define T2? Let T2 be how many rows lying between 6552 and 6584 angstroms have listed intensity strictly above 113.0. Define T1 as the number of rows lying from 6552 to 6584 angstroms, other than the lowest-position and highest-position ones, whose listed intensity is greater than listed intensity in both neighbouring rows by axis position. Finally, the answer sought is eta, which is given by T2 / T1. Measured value 1.5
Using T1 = 2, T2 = 3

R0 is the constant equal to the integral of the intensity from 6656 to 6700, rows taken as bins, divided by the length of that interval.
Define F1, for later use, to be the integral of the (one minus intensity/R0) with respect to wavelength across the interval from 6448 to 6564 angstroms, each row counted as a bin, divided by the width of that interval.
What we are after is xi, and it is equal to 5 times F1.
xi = 0.4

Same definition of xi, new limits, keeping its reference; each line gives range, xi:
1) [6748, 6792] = 0.4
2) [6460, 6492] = 0.3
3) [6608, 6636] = 0.2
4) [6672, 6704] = 0.0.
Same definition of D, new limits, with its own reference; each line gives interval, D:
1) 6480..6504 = 6494.0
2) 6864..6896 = 6876.5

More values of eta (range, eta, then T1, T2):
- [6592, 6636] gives 3.3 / 3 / 10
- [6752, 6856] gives 3.2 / 6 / 19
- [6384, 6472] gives 0.4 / 5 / 2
